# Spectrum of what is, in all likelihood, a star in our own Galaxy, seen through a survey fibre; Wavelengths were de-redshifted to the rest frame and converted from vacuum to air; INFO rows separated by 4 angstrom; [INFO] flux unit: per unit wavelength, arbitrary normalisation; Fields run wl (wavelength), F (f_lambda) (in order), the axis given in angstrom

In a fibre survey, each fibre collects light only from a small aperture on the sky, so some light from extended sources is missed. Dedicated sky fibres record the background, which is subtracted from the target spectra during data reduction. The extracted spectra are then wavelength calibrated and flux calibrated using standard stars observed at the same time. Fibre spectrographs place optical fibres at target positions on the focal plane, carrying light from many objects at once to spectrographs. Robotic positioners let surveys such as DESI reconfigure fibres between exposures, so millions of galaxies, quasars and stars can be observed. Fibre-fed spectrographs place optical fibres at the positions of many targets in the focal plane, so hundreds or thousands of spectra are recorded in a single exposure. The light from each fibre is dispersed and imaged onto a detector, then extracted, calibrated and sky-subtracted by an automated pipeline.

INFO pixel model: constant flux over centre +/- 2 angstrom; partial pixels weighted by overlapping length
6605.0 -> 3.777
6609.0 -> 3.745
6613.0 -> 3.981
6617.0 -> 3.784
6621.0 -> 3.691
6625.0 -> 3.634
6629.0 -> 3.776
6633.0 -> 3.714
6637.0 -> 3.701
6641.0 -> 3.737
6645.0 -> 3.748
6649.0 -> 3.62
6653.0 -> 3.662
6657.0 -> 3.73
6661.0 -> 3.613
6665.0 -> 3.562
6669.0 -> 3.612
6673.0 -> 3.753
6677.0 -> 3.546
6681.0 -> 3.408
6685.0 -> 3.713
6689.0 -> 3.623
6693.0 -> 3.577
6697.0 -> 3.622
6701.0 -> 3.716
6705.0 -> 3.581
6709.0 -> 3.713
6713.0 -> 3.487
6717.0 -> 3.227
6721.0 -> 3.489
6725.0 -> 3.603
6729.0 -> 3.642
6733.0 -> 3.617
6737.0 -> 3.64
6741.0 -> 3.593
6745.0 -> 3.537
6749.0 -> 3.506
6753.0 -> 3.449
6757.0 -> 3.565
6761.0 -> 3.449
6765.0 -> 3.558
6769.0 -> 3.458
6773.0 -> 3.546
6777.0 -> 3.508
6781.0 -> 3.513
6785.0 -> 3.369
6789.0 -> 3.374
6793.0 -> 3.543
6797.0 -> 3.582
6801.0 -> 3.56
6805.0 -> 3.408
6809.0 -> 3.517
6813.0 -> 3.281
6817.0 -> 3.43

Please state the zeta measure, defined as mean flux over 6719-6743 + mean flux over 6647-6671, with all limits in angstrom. 7.23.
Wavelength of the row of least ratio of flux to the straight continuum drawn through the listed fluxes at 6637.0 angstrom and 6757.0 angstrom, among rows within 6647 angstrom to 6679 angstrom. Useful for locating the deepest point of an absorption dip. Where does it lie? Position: 6677.0 angstrom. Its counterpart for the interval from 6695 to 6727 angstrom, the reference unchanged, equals 6717.0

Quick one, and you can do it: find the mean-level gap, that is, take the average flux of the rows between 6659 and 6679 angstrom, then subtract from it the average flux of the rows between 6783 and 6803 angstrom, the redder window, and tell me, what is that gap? 0.13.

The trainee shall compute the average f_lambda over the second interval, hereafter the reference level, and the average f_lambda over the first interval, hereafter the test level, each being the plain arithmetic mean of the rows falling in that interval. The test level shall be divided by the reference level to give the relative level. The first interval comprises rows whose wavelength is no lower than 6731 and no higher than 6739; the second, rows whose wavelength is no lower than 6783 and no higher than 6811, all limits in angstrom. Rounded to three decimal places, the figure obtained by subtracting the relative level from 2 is 0.957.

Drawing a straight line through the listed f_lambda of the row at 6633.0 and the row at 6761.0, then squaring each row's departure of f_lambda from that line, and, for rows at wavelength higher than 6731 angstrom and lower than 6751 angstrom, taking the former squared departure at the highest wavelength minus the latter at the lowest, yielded -0.011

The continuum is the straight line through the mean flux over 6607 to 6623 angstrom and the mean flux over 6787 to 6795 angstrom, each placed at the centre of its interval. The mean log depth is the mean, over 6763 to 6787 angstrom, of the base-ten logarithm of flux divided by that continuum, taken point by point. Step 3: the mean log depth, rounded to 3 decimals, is 0.000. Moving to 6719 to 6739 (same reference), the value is 0.002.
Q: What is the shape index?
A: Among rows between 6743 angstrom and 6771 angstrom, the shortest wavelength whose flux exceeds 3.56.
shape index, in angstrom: 6757.0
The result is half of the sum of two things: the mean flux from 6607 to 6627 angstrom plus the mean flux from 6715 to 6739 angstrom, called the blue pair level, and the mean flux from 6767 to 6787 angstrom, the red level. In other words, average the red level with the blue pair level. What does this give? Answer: 5.39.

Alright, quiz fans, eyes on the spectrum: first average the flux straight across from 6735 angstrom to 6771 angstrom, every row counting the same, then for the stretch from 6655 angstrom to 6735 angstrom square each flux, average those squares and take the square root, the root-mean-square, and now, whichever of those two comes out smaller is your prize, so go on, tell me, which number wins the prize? 3.53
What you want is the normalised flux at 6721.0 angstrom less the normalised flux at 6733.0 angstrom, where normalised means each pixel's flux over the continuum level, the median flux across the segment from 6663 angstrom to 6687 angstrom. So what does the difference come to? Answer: -0.04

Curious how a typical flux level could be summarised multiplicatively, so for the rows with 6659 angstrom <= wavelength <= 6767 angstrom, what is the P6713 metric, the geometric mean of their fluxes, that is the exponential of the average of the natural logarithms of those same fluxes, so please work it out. 3.57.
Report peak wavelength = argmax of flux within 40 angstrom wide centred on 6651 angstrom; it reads 6645.0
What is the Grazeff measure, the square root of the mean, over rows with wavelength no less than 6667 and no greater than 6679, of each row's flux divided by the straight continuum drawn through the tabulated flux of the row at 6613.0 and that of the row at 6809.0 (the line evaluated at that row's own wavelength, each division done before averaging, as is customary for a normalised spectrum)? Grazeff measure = 0.973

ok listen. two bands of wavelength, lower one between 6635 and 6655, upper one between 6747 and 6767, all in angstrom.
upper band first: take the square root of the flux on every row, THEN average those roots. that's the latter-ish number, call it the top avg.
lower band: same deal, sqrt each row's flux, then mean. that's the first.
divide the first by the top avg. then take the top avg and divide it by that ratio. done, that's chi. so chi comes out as 1.82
